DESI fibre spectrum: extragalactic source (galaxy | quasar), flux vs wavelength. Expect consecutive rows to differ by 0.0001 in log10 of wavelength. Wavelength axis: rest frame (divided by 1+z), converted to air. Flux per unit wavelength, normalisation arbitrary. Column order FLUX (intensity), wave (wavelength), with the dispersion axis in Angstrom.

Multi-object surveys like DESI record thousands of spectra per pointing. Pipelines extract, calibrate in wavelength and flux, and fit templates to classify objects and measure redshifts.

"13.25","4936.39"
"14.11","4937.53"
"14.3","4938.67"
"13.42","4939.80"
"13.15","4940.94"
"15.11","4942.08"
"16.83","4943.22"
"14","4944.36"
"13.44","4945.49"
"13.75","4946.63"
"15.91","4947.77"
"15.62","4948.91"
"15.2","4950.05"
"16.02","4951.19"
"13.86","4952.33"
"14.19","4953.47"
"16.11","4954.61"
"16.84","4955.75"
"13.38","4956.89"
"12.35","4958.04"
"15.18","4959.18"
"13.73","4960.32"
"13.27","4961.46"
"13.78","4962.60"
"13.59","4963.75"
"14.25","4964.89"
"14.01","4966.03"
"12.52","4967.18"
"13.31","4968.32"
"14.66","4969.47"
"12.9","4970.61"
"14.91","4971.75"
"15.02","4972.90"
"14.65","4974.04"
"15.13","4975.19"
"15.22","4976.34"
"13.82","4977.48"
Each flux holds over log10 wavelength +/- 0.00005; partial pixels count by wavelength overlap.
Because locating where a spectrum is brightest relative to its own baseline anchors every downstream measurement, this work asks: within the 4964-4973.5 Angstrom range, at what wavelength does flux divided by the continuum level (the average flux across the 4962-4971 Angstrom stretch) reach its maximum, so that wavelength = 4972.90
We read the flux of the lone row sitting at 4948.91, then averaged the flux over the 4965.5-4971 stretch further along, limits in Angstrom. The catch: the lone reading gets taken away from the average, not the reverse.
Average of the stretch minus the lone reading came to -2.1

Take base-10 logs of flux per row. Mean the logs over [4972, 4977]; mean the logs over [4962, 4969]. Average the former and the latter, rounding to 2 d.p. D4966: 1.15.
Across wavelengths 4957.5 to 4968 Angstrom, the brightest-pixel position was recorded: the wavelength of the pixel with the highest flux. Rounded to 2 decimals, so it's 4959.18 Angstrom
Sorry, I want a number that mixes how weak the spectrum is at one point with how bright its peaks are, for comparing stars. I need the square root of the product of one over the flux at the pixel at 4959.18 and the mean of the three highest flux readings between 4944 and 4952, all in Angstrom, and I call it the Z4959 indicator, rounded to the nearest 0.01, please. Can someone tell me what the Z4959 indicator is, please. 1.02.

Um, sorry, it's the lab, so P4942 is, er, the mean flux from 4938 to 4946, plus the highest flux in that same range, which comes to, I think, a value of 31.2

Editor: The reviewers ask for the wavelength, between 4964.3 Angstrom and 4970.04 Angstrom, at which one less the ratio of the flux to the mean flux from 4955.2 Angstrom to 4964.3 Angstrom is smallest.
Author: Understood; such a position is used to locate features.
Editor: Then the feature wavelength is 4969.47 Angstrom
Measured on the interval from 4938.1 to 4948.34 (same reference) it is 4943.22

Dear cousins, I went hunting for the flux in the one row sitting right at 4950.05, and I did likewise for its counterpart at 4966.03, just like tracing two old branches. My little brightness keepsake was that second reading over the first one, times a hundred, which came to 92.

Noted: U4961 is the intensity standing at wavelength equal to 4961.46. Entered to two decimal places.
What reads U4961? 13.27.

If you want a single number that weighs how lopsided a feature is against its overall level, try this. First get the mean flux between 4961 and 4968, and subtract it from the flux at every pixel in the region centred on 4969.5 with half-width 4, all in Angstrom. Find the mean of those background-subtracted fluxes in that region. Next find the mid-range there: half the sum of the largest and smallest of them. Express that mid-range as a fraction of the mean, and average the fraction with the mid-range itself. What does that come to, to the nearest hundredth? 0.40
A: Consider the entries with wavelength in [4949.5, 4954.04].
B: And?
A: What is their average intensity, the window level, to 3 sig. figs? 14.8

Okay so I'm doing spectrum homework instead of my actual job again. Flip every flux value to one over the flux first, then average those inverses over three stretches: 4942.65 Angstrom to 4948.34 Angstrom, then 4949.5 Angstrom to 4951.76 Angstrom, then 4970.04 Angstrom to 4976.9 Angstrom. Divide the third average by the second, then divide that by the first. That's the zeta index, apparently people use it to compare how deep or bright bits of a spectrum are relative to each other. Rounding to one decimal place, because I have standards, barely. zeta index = 15.7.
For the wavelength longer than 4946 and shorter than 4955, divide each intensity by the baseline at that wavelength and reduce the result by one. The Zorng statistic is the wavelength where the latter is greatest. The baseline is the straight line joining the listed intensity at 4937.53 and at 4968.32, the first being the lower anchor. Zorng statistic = 4954.61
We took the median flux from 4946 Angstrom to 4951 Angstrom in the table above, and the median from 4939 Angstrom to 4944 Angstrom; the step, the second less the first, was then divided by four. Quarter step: -0.3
